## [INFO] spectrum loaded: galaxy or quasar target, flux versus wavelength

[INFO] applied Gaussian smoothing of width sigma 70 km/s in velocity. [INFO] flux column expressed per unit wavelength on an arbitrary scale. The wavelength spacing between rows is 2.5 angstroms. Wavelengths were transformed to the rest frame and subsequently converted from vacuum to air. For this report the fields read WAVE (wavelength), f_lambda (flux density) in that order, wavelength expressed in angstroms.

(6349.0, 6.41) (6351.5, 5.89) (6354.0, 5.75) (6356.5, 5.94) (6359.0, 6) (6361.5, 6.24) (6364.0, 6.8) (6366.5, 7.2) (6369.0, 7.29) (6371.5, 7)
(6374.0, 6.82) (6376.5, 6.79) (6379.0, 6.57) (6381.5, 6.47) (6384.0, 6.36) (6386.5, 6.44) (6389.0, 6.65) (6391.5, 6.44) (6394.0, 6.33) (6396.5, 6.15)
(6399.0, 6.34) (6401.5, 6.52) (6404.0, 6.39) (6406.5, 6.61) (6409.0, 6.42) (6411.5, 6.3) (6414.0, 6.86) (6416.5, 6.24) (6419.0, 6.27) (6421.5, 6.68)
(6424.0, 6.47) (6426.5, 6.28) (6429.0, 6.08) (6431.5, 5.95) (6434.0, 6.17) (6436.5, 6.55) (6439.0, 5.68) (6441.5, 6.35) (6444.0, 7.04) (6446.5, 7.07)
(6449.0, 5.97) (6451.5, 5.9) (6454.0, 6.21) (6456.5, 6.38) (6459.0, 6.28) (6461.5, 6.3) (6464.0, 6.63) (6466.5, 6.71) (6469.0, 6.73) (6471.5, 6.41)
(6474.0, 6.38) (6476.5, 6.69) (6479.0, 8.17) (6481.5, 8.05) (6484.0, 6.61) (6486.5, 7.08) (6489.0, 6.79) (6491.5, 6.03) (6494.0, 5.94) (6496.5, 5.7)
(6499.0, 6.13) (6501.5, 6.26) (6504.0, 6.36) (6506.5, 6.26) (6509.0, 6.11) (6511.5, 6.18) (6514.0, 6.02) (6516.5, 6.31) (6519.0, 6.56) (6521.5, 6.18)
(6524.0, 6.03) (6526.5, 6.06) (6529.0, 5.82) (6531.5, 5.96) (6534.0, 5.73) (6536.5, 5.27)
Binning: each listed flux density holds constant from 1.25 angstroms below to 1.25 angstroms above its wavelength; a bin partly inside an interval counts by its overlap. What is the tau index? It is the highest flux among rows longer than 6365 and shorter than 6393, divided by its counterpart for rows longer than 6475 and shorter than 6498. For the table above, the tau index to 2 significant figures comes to 0.89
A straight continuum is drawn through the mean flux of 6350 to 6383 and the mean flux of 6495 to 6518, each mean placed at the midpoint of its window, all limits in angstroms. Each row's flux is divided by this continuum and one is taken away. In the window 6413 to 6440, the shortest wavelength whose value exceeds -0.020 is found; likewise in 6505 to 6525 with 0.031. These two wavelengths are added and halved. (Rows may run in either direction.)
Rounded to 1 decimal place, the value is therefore 6466.5 angstroms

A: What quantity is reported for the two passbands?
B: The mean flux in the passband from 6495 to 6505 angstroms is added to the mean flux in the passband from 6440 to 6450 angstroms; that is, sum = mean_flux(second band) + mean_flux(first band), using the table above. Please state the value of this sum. 12.7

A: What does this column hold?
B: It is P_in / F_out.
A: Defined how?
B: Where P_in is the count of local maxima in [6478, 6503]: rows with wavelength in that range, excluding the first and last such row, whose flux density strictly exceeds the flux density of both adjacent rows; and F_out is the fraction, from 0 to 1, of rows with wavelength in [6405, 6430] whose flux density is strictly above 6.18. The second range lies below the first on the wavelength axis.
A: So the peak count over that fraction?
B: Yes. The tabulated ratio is 1.1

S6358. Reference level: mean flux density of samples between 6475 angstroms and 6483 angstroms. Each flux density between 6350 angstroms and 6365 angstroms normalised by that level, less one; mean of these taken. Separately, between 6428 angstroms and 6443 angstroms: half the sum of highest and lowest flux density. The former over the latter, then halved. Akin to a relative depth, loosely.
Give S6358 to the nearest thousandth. -0.016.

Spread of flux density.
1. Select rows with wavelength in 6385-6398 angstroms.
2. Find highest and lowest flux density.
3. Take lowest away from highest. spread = 0.50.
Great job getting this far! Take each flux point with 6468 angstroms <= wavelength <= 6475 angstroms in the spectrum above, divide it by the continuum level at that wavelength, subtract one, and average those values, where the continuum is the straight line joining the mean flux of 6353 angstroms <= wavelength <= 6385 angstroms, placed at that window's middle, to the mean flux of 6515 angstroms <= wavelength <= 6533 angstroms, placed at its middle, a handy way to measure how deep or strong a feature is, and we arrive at 0.037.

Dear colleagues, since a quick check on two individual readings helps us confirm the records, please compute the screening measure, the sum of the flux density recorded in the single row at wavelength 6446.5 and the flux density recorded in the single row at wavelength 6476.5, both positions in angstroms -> 13.8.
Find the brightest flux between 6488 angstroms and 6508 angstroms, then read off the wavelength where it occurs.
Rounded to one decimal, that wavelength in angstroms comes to 6489.0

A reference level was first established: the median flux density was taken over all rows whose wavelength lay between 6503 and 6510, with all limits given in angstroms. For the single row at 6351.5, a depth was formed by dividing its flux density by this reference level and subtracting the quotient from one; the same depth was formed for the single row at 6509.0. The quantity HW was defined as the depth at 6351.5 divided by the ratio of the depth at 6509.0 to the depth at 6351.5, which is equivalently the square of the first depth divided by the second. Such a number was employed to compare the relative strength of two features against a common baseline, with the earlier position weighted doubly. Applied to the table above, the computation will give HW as 0.15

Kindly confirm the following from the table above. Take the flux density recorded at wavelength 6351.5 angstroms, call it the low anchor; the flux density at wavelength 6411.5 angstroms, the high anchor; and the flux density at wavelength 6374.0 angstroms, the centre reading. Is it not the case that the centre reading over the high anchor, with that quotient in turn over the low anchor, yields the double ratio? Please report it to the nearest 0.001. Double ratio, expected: 0.184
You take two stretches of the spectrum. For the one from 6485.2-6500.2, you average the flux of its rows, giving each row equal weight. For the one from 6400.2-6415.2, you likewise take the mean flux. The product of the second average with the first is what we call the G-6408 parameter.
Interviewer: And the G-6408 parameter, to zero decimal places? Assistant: 41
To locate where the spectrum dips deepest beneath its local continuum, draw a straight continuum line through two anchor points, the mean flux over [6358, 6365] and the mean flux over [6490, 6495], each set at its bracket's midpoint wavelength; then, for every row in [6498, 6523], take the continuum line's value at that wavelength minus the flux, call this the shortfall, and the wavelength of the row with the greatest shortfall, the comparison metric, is 6514.0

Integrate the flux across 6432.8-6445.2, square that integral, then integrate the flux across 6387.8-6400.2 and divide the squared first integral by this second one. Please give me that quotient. 79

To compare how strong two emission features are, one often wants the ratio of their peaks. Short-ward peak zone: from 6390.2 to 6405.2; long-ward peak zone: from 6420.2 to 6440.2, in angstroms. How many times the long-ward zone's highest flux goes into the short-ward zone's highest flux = 0.98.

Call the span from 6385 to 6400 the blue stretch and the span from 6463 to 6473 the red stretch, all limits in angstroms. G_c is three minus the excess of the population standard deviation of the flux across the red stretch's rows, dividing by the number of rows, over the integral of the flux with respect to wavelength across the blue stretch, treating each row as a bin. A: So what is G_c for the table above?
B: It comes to 99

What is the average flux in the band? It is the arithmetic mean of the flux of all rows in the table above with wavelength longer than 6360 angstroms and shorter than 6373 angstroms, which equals 6.9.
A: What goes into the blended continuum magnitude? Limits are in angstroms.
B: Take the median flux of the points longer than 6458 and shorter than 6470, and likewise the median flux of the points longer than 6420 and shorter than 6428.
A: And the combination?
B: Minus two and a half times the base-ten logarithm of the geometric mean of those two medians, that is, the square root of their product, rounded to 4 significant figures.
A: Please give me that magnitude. -2.041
